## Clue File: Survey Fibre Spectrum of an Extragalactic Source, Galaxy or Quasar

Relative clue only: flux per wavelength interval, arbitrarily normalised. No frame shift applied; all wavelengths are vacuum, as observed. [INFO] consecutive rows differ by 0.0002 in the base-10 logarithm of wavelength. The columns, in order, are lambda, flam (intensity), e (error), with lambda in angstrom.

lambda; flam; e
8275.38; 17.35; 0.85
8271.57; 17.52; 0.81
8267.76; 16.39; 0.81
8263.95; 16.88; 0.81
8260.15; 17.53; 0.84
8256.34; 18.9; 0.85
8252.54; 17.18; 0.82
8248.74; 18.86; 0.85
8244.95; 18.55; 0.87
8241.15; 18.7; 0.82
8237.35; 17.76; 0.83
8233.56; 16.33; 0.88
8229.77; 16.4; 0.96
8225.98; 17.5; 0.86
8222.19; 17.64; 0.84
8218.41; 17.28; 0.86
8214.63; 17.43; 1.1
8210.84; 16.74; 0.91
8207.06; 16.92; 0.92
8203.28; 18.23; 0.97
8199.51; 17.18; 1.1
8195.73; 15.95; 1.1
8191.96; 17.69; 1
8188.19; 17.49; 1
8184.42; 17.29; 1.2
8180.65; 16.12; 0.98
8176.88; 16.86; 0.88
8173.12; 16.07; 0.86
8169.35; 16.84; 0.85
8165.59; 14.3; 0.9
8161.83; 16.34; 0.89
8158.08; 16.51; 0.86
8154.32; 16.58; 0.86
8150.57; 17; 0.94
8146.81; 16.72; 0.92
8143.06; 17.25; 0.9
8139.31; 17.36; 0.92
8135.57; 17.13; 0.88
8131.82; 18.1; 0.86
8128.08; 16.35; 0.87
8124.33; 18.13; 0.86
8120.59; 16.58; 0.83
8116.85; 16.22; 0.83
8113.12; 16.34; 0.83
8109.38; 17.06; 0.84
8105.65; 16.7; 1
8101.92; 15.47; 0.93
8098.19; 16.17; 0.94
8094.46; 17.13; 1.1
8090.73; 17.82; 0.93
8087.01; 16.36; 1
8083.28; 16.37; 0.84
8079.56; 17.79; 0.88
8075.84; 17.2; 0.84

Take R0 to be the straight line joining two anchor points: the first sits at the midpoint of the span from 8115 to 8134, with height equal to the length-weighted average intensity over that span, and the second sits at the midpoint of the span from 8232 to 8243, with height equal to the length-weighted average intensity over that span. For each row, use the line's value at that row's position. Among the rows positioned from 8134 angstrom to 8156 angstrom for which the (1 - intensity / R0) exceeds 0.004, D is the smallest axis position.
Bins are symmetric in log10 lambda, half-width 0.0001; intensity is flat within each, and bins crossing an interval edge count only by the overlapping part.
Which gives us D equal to 8146.81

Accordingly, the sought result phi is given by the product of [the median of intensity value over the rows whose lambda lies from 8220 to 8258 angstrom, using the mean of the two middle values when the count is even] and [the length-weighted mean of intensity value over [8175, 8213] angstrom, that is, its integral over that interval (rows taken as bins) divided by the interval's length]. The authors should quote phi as 302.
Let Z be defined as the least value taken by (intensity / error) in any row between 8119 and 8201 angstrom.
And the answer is 14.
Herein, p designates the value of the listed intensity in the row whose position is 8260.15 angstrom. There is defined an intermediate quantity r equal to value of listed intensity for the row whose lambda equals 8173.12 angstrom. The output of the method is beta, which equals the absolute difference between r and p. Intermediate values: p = 17.53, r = 16.07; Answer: 1.5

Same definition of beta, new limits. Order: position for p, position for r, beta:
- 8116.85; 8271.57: 1.3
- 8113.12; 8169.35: 0.5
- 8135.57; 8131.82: 1.0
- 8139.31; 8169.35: 0.5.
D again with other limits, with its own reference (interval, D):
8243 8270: 8252.54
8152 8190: 8154.32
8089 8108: 8098.19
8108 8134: 8113.12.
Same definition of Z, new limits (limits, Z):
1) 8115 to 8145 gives 19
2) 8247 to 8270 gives 20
